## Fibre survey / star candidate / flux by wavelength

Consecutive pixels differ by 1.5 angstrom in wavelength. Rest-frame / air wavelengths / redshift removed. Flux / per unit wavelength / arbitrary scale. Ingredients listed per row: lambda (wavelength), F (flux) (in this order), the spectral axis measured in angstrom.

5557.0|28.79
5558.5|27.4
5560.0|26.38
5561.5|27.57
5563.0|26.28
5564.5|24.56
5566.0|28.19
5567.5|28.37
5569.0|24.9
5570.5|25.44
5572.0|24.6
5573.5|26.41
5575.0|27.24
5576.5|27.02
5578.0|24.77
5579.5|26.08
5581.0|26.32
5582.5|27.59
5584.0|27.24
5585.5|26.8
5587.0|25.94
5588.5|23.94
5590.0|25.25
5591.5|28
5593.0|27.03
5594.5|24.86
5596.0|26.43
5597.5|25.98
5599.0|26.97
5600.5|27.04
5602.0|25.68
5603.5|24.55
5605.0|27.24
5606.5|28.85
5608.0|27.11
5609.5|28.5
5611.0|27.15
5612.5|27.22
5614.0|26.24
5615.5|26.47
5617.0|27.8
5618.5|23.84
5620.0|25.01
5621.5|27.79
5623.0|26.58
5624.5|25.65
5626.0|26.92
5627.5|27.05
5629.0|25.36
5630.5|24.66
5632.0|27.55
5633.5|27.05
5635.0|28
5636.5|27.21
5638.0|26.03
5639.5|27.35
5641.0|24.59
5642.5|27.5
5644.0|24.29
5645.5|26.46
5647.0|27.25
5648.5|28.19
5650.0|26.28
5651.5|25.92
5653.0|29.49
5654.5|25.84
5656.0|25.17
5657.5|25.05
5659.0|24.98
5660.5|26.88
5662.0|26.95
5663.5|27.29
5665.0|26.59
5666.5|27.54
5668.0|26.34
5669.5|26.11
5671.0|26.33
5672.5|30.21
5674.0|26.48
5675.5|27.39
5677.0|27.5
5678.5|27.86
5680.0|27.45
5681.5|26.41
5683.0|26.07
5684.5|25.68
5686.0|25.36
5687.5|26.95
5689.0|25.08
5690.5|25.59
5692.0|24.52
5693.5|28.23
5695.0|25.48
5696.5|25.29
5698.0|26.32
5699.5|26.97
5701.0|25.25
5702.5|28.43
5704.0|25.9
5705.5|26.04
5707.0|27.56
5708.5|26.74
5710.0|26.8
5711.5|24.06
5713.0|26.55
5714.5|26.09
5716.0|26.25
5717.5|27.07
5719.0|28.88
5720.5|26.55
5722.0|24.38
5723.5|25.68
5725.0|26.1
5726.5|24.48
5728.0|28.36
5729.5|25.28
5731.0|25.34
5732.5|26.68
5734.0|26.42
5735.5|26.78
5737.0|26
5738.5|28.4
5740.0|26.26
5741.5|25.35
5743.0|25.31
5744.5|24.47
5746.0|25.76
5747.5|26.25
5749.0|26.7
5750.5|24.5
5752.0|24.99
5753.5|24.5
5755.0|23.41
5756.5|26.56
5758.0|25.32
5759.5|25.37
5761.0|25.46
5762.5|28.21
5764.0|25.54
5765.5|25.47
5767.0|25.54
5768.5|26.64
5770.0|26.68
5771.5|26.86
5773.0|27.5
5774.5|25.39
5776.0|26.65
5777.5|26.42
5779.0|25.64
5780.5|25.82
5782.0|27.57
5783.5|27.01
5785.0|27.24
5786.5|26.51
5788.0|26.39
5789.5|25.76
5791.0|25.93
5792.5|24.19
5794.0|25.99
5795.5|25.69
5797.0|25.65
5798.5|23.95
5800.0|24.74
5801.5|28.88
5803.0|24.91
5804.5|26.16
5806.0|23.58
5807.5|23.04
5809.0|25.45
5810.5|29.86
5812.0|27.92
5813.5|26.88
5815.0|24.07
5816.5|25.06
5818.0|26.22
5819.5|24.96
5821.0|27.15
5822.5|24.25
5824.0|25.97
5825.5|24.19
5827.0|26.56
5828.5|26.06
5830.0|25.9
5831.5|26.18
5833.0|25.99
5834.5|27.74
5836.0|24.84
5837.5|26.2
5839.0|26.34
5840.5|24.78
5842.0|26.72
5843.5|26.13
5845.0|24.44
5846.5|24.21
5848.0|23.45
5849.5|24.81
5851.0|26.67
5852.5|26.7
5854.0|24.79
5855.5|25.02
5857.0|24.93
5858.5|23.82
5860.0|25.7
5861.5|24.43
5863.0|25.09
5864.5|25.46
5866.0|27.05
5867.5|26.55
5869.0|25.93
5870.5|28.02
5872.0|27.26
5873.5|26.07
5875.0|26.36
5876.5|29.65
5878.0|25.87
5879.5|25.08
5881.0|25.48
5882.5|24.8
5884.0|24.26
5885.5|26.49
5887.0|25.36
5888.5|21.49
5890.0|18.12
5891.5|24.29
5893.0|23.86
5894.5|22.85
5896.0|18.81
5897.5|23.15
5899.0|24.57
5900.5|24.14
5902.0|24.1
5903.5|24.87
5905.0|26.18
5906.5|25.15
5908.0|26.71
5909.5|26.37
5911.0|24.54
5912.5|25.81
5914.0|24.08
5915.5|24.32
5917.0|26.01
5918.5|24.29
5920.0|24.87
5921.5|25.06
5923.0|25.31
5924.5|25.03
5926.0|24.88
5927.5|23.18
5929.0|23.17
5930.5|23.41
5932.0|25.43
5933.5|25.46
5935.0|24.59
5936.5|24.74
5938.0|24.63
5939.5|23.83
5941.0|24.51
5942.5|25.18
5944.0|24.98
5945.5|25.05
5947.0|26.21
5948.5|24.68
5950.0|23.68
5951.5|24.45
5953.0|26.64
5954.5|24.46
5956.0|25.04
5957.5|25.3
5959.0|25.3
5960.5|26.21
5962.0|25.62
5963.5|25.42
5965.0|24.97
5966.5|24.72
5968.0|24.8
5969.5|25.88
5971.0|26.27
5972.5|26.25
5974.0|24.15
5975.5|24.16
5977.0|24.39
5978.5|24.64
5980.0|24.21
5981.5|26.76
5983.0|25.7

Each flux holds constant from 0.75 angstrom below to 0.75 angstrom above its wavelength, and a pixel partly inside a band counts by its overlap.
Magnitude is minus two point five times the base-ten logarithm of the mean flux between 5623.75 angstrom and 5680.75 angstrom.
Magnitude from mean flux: -3.57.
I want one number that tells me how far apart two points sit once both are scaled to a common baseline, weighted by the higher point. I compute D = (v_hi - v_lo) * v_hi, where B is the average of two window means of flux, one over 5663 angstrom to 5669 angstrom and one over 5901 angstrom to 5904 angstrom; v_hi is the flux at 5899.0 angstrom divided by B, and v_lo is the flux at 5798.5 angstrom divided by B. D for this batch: 0.023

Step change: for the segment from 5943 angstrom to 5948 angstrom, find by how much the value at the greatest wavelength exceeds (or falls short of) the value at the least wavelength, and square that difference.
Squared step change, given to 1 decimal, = 1.5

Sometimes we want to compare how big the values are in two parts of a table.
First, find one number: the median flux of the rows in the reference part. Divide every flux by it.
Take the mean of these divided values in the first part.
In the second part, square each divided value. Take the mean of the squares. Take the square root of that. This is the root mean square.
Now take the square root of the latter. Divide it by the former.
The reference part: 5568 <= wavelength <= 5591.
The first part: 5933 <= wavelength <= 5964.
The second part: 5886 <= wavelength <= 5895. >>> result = 0.97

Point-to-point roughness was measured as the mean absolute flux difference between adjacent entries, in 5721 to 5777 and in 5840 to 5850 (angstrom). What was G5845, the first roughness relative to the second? 1.0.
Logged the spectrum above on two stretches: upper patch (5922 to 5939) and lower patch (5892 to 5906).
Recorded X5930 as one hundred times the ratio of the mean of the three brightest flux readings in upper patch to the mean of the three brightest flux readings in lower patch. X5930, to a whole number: 101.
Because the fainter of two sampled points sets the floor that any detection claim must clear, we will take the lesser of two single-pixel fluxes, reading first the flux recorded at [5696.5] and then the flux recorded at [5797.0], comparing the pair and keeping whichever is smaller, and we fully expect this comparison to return 25.3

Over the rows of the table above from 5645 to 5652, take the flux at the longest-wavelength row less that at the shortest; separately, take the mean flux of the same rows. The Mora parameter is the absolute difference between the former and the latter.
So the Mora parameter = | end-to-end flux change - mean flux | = 27.4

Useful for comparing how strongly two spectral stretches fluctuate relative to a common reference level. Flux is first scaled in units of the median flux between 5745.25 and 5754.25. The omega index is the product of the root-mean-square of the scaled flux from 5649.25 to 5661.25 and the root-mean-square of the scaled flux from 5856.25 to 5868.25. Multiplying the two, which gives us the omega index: 1.03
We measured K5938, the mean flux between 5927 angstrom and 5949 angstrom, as 24.6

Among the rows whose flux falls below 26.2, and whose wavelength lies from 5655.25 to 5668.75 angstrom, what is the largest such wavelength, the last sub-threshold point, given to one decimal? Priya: 5659.0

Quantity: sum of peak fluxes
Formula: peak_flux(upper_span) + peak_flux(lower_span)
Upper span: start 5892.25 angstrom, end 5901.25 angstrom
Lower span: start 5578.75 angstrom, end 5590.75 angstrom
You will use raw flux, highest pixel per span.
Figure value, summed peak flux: 52.2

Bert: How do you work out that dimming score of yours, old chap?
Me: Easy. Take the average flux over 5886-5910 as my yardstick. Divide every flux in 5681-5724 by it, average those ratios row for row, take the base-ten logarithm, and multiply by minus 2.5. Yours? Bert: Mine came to -0.11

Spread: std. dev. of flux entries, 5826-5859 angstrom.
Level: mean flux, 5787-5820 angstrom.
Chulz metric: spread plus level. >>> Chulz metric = 26.8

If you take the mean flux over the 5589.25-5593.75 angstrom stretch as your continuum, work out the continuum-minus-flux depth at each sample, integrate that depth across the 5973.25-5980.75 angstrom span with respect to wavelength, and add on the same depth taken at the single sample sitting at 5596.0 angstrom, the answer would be 19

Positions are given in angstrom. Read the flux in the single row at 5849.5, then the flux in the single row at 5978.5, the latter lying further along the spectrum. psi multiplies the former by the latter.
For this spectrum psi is 611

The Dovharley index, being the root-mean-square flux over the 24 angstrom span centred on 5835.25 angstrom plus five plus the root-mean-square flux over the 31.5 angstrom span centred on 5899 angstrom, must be 54.9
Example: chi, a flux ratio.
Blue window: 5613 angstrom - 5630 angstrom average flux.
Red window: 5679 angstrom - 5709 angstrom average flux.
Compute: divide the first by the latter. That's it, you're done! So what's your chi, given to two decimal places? 1.00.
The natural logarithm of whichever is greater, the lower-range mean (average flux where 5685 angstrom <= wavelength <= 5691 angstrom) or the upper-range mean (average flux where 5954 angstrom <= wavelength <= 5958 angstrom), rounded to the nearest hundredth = 3.25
